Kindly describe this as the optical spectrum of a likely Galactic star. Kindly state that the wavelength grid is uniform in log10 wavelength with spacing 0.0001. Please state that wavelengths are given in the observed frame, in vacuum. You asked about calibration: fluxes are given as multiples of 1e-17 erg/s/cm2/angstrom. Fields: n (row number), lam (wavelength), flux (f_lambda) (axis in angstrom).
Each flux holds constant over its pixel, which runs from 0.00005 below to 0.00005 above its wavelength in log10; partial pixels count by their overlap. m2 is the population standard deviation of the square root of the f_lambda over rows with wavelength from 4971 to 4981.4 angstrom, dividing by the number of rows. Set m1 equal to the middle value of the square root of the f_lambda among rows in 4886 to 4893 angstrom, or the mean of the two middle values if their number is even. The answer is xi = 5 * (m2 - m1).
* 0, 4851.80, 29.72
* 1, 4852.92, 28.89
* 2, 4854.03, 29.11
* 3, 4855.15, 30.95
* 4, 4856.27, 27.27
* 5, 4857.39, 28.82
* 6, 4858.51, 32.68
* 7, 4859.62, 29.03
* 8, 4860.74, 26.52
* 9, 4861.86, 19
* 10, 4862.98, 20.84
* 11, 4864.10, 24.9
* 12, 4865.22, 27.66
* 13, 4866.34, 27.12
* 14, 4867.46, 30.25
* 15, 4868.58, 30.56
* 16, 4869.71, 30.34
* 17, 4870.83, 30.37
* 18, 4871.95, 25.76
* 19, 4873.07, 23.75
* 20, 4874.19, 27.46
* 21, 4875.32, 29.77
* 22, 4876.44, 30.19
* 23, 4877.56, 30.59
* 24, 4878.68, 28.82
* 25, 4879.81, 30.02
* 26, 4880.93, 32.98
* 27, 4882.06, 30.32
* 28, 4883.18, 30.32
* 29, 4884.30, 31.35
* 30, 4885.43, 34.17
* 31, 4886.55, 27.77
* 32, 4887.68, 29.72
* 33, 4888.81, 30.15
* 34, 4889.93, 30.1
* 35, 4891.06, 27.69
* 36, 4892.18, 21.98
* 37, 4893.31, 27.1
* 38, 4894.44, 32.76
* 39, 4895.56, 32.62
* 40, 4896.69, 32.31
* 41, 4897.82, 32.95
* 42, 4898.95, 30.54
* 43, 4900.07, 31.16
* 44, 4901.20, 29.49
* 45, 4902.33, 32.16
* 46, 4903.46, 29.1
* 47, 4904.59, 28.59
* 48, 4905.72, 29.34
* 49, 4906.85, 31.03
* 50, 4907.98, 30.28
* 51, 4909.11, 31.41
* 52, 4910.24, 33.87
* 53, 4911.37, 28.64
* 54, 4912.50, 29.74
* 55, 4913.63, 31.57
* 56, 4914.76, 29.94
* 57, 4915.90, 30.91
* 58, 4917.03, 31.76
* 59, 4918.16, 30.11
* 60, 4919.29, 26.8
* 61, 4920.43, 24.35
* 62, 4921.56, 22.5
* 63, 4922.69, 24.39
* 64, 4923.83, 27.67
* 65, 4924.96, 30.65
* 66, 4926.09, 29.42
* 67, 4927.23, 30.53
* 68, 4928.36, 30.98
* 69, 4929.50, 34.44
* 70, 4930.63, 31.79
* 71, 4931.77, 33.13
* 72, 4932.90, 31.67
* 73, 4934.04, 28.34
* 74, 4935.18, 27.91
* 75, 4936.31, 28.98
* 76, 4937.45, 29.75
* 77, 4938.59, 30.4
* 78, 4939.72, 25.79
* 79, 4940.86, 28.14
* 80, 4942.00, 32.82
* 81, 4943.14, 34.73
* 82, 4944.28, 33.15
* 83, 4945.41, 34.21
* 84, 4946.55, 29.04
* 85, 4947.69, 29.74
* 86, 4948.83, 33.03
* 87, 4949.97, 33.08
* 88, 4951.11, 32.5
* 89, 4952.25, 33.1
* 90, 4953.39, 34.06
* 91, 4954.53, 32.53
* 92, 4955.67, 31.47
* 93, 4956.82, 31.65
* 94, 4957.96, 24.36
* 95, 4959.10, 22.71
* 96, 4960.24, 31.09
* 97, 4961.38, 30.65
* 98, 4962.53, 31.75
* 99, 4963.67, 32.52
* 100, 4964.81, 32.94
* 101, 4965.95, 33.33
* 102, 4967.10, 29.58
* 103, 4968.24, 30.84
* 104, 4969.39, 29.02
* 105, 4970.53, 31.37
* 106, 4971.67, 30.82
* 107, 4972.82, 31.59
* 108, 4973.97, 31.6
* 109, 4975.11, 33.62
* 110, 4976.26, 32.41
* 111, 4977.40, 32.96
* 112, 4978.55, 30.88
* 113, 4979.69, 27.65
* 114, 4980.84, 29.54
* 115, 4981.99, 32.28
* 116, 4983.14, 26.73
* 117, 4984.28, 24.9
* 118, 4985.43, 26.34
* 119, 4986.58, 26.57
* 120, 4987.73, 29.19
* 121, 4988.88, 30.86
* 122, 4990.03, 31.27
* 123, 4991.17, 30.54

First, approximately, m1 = 5.36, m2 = 0.15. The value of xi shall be -26.0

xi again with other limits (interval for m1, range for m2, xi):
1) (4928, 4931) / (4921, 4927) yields -26.7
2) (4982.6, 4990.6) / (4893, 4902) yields -25.0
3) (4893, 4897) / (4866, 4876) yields -27.4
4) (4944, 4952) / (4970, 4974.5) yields -28.6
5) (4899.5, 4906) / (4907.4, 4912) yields -26.3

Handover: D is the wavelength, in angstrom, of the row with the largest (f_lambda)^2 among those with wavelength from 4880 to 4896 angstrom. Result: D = 4885.43 angstrom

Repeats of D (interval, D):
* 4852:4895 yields 4885.43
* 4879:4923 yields 4885.43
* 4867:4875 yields 4868.58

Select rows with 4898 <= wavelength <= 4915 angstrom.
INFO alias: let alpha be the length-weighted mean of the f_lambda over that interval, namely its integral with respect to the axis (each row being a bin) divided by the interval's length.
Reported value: 30.5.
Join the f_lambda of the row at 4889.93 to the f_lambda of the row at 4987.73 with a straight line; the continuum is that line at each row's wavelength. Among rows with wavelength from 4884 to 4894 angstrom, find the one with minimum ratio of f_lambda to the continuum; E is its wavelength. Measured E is 4892.18 angstrom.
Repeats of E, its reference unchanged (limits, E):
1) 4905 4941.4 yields 4921.56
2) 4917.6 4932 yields 4921.56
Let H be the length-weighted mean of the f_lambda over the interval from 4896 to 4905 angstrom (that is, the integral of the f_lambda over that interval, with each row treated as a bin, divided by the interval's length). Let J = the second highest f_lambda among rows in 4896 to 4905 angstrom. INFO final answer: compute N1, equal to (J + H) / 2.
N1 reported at 31.6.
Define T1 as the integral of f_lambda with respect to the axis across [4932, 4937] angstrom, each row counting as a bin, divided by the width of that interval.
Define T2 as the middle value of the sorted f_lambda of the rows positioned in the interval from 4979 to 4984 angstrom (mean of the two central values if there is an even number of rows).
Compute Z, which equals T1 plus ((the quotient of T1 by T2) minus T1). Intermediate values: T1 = 29.5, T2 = 28.6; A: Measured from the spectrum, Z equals 1.03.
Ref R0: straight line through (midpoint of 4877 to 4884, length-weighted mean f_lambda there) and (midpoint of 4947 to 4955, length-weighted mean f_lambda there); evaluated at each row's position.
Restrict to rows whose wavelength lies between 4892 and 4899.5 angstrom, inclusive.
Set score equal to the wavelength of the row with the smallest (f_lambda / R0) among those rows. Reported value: 4892.18 angstrom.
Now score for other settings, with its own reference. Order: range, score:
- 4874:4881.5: 4874.19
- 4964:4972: 4969.39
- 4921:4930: 4921.56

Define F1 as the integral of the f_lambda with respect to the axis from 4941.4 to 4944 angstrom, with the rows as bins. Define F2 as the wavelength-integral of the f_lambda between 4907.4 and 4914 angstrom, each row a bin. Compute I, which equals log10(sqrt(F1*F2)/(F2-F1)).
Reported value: 0.06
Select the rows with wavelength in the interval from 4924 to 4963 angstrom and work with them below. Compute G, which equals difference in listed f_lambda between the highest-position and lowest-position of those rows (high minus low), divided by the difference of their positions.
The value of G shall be 0.03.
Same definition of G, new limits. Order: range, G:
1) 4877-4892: -0.21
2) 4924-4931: 0.20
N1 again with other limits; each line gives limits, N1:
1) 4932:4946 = 32.4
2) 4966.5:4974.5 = 31.1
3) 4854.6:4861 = 30.1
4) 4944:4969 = 32.6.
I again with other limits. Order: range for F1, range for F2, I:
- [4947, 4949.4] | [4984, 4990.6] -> 0.02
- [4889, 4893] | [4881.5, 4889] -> 0.11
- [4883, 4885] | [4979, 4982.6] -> 0.26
